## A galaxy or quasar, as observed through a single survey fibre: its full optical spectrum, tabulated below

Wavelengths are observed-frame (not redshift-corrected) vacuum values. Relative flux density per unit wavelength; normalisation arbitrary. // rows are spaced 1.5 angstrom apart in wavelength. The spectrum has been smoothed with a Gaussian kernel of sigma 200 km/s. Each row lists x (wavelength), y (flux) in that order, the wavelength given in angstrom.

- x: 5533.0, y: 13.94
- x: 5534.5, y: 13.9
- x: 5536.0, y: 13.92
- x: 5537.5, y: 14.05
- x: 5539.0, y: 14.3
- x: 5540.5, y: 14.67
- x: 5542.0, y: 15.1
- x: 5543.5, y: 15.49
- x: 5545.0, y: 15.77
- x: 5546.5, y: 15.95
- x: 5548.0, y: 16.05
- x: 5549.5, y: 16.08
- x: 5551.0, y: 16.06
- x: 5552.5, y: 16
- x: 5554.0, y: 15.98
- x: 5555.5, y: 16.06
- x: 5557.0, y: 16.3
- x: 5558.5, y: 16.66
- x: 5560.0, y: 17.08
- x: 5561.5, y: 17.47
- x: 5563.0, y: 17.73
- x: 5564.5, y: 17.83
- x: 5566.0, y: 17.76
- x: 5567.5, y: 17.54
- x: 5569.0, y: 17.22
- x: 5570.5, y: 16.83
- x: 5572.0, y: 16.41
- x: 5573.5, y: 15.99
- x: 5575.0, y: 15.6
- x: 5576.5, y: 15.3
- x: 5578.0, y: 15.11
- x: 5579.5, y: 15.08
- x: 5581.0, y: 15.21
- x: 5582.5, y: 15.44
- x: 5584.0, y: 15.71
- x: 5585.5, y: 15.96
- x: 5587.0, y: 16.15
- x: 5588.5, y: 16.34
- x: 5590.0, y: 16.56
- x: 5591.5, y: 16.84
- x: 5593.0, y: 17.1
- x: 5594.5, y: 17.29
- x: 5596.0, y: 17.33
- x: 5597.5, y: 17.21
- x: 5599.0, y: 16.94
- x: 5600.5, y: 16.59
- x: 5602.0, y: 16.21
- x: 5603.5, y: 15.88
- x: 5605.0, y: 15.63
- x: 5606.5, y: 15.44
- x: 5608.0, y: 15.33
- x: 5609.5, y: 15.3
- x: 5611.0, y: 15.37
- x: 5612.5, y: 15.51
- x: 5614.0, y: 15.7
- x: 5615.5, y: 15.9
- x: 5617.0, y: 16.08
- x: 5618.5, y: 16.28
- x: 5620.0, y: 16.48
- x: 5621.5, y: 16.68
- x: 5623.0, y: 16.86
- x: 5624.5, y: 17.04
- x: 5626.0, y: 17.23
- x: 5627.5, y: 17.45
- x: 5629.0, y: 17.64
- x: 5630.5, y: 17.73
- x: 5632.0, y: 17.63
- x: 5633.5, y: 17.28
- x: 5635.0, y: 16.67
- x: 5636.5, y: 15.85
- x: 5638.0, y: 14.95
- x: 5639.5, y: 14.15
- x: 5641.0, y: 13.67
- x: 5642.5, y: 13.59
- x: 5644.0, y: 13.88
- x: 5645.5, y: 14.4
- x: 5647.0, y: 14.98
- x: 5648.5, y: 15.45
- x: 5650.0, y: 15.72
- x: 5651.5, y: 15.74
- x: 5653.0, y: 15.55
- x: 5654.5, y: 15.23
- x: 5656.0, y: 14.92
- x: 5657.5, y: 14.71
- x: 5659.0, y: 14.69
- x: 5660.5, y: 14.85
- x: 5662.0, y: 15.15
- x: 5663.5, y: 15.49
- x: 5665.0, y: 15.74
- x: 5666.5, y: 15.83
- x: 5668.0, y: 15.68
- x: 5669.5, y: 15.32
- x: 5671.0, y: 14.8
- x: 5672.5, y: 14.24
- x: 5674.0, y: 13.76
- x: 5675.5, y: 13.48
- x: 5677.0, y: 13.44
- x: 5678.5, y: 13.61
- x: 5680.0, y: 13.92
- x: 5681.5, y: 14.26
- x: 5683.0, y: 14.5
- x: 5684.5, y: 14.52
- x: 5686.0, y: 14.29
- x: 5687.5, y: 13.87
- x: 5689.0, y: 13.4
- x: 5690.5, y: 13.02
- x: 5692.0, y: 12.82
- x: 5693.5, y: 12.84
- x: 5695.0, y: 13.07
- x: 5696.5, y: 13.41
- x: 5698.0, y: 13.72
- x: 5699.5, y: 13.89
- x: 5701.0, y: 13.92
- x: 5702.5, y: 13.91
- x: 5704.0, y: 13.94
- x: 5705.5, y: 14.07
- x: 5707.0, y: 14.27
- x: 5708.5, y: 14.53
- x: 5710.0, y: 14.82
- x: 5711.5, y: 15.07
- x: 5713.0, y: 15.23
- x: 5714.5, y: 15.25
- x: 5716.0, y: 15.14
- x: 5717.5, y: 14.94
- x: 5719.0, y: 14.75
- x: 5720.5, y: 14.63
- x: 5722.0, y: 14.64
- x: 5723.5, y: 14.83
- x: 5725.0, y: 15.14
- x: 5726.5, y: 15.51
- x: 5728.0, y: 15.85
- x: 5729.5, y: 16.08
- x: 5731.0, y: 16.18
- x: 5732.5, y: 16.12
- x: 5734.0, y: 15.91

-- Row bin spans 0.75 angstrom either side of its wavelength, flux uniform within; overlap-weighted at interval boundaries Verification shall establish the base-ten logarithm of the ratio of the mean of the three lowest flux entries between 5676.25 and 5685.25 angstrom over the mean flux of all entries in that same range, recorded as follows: -0.012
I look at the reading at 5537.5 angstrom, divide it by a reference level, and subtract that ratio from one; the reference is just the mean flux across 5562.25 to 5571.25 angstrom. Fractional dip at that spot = 0.196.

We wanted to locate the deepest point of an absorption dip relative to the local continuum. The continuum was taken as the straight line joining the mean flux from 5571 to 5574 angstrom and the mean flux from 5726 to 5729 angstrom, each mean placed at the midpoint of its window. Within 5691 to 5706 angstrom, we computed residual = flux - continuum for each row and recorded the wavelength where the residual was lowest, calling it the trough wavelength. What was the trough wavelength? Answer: 5692.0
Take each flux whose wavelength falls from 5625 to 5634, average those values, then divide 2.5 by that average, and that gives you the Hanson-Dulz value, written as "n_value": 0.143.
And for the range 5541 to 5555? 0.158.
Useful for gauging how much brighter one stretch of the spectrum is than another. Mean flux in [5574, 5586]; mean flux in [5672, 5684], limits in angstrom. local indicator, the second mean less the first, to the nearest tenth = -1.5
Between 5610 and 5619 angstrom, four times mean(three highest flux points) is 64.3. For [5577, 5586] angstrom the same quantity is 62.8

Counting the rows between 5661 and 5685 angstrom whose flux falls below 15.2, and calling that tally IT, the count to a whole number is 11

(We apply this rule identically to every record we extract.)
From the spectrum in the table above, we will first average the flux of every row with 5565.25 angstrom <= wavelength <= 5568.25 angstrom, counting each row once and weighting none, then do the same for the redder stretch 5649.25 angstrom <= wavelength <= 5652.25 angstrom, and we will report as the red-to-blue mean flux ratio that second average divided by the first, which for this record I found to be 0.89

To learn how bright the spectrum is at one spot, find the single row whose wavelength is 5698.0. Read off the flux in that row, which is 13.72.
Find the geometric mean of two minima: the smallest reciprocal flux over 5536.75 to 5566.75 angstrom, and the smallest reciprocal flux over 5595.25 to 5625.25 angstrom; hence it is 0.0569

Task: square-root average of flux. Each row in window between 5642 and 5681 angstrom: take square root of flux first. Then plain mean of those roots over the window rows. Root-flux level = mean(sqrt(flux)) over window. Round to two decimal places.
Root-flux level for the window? 3.84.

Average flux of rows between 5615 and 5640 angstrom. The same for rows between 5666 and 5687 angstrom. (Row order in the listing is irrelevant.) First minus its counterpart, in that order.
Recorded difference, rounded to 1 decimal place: 2.2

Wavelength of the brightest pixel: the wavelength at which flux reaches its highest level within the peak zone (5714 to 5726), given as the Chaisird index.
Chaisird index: 5714.5 angstrom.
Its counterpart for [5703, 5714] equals 5713.0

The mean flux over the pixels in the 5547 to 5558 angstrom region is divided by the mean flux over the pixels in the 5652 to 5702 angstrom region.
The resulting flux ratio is 1.12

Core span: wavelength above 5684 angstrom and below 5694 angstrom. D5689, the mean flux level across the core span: 13.5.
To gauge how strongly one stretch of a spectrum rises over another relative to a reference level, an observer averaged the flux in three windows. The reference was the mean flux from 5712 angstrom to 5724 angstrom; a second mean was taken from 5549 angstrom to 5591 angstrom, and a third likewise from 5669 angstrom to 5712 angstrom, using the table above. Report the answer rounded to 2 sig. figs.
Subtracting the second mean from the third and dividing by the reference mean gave -0.16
